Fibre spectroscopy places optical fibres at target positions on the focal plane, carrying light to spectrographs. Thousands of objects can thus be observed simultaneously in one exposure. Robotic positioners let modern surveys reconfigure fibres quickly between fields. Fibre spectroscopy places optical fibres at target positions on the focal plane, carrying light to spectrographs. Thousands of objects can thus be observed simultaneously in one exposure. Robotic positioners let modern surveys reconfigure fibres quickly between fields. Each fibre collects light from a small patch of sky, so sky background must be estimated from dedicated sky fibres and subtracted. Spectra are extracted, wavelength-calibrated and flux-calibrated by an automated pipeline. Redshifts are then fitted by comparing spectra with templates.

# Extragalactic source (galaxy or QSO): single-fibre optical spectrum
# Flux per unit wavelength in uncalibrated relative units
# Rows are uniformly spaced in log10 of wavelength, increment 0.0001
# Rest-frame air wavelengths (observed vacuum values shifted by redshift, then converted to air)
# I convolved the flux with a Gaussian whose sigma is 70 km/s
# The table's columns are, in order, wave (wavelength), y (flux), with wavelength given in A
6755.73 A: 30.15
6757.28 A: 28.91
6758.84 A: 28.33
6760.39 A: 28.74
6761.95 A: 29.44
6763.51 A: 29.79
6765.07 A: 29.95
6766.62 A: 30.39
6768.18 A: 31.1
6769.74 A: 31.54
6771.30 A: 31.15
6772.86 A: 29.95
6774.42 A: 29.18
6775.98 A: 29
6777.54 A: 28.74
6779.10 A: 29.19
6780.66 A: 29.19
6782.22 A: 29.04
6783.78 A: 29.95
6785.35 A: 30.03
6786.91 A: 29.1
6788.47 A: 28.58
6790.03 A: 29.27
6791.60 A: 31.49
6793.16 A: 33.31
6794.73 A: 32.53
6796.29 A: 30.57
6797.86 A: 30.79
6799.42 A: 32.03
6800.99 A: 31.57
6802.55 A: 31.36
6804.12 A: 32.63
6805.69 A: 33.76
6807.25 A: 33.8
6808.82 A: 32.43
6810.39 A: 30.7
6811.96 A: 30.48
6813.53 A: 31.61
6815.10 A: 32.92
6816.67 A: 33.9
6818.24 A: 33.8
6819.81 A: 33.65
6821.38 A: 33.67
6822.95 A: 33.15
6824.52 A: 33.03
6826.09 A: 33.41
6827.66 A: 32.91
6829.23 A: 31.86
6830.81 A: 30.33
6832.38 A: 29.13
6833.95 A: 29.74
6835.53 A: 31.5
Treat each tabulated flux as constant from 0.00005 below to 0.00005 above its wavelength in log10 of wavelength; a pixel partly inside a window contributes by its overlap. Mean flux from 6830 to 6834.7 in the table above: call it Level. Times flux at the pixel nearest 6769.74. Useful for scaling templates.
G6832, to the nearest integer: 938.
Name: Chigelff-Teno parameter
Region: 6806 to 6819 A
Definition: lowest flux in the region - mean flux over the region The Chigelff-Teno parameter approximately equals -2.0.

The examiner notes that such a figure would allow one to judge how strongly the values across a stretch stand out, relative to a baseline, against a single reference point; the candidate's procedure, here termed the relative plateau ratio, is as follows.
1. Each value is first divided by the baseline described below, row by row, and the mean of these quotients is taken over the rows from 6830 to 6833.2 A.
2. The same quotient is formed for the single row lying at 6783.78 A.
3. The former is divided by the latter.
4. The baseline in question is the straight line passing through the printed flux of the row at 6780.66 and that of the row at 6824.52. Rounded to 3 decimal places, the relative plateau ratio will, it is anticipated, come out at 0.869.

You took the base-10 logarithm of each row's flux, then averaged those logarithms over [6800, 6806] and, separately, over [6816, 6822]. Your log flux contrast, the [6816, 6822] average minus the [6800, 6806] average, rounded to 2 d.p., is 0.02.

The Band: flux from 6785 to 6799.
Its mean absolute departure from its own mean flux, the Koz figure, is 1.2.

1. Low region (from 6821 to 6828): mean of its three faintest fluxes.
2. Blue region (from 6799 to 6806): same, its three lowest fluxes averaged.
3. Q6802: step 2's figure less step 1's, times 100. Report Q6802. -138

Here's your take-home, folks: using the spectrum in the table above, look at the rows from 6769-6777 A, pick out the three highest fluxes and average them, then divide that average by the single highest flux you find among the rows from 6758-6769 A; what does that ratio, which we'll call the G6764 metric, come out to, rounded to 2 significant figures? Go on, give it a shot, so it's 0.99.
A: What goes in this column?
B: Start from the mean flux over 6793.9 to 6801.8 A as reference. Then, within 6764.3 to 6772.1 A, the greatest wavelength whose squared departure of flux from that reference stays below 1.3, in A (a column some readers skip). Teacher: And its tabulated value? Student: 6771.30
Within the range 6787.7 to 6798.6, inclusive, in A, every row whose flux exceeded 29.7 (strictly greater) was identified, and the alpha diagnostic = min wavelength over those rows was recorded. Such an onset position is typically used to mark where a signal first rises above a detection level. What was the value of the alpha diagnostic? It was 6791.60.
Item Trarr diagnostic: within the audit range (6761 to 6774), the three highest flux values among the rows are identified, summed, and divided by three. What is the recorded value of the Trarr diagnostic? 31.3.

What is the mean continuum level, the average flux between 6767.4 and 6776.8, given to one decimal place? 30.3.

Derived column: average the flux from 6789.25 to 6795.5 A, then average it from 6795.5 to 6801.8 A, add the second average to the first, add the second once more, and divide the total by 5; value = 18.8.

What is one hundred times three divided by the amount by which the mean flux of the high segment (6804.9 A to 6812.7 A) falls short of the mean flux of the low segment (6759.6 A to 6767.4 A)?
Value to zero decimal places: -117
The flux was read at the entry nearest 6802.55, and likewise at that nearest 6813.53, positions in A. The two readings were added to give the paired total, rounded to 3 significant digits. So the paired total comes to 63.0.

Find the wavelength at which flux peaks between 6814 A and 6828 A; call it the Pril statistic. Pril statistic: 6816.67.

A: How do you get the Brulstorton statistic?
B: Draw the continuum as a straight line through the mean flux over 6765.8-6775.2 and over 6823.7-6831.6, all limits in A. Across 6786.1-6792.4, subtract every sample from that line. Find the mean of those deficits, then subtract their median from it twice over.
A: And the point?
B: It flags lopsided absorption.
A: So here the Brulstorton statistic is -2.3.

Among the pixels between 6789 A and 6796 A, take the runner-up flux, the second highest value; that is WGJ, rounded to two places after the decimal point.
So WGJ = 32.53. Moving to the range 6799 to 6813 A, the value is 33.76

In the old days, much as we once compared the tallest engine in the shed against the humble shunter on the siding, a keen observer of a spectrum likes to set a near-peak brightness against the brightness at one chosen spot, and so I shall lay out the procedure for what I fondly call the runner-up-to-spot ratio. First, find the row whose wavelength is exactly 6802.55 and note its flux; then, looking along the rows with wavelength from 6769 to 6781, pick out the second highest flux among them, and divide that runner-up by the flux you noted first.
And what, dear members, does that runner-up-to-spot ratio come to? 0.99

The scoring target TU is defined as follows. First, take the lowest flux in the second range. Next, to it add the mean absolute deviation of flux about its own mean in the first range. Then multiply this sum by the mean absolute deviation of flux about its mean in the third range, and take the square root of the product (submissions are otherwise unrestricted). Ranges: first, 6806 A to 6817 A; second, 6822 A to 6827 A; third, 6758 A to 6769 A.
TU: 5.0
